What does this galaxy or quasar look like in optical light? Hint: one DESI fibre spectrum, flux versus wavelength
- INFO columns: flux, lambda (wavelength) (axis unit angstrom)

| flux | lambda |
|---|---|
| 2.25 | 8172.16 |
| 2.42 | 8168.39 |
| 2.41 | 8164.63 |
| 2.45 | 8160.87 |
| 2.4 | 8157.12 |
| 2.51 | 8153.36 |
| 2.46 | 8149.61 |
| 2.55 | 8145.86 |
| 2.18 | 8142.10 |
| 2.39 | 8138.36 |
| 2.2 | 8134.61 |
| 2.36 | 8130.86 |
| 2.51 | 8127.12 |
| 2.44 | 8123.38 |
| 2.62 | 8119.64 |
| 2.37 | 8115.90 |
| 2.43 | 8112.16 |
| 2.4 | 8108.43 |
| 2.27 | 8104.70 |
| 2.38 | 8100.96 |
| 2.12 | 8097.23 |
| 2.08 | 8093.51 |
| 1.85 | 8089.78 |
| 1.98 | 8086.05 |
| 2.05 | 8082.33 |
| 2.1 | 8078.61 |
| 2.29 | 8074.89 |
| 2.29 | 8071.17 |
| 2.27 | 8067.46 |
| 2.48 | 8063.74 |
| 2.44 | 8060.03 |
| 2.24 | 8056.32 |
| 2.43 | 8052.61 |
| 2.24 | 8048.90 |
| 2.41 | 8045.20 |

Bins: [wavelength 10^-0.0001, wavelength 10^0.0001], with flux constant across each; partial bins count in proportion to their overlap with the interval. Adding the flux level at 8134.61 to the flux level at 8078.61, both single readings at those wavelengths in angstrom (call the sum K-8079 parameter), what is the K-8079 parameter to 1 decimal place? 4.3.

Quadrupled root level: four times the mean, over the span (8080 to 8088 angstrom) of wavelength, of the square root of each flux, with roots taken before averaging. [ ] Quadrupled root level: 5.68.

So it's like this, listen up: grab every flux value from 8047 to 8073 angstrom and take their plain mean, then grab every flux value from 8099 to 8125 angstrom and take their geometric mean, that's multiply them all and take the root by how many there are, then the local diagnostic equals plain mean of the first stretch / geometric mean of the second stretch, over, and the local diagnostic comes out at 0.970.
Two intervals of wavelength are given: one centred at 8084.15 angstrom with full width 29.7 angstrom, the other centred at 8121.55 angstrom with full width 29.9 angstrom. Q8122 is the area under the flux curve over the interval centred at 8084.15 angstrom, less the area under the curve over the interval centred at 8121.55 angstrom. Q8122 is -10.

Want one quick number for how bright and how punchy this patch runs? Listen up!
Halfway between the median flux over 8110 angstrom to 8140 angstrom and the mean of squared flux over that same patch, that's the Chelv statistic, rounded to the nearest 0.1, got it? 4.1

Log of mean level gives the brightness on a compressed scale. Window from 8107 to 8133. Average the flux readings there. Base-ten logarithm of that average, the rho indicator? 0.39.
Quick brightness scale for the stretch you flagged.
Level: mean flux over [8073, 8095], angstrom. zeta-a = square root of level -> 1.43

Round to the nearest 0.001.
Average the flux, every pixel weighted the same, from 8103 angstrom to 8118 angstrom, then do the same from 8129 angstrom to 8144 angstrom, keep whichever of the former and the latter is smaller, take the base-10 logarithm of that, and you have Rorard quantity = 0.358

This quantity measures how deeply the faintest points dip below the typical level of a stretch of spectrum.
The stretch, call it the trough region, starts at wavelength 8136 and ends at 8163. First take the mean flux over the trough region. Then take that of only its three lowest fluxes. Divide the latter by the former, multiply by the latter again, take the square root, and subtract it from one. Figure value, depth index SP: -0.49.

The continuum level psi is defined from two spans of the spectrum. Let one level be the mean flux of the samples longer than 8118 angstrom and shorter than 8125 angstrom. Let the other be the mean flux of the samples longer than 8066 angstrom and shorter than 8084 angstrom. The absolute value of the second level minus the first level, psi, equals 0.33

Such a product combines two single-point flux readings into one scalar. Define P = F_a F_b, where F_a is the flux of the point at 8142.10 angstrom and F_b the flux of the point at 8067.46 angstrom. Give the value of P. 4.9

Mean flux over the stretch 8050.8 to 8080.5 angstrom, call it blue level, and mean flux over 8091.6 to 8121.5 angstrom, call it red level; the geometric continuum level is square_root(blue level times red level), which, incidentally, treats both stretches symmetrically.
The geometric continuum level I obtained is 2.33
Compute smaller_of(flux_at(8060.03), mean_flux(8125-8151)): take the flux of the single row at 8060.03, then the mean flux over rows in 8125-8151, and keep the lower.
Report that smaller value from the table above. 2.38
